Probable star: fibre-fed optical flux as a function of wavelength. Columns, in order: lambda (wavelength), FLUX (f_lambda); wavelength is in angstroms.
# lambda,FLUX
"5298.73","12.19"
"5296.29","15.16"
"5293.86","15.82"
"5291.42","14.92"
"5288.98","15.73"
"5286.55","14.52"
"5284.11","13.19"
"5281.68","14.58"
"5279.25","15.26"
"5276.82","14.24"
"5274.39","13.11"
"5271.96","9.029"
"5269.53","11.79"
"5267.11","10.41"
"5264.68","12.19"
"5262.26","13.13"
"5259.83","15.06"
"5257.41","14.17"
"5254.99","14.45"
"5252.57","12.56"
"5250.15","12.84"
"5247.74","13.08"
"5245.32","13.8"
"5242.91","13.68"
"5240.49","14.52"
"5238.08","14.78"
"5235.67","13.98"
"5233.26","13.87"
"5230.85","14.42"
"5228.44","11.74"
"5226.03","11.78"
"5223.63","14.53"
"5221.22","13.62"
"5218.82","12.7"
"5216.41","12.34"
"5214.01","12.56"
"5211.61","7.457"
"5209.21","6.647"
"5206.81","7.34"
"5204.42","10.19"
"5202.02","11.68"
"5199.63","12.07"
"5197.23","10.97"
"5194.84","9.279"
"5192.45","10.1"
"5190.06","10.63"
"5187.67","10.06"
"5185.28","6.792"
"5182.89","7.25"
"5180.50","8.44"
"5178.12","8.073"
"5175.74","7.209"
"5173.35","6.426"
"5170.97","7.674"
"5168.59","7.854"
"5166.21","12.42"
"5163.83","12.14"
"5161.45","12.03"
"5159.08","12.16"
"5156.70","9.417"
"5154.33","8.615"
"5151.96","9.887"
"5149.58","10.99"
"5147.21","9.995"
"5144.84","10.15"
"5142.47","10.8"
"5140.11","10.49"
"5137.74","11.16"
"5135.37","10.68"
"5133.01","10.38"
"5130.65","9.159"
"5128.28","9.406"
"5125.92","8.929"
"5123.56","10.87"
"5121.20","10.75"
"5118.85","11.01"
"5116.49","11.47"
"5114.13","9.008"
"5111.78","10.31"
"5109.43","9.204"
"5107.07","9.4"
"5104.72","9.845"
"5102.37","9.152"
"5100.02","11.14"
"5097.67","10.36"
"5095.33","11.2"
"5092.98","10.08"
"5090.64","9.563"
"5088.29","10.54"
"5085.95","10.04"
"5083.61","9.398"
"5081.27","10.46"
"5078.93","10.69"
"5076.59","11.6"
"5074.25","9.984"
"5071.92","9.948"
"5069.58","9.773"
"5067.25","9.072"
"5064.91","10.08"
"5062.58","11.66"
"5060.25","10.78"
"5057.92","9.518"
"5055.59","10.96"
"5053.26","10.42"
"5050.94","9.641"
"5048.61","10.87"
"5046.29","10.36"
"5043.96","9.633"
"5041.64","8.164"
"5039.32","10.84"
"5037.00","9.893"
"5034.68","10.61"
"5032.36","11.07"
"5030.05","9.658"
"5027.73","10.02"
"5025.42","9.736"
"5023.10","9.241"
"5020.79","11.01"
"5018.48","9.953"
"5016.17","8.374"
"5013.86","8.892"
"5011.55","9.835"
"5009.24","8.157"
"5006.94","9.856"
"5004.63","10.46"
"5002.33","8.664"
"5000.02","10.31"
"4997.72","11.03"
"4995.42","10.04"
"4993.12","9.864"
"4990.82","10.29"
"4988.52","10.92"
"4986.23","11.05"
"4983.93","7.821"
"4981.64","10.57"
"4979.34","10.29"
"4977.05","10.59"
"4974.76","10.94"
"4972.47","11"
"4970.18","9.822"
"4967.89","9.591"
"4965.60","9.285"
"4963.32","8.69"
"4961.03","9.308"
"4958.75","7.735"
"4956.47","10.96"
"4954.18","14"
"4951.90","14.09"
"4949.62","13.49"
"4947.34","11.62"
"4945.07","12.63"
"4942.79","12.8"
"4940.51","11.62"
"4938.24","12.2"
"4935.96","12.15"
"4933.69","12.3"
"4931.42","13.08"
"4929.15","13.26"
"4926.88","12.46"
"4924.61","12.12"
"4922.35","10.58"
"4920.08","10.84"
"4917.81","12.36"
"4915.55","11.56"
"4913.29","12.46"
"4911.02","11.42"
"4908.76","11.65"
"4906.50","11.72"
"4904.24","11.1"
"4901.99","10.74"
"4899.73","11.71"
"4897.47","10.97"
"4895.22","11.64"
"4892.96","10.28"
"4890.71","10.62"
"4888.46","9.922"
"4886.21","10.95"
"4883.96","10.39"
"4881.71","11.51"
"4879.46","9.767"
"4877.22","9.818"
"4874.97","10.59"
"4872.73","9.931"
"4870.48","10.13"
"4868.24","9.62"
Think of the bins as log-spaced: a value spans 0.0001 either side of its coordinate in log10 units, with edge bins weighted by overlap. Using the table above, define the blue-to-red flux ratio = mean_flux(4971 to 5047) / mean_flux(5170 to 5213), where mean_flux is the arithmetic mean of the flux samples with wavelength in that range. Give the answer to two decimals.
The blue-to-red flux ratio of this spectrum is 1.13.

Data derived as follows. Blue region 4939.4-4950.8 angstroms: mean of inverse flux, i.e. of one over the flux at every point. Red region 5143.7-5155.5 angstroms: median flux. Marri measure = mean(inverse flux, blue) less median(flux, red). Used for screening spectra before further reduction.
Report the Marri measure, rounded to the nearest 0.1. -9.9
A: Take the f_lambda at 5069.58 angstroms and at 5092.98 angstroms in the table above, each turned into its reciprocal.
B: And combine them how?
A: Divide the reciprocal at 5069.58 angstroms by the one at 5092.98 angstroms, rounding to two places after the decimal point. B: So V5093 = 1.03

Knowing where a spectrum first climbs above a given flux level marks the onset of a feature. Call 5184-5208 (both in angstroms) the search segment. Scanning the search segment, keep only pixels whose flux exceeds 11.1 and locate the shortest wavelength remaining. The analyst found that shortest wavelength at 5199.63 angstroms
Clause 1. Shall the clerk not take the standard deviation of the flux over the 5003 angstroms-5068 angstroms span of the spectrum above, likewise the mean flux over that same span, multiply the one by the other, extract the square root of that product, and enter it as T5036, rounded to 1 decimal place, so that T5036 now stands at 3.0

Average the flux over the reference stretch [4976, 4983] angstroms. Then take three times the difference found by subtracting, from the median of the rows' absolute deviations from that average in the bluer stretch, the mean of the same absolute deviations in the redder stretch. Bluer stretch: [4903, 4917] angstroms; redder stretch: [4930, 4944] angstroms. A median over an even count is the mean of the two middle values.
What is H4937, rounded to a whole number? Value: -2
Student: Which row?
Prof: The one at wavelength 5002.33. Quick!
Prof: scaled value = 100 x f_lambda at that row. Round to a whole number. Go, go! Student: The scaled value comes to 866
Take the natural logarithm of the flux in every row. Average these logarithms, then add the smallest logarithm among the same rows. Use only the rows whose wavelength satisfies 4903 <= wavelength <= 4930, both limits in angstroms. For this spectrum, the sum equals 4.8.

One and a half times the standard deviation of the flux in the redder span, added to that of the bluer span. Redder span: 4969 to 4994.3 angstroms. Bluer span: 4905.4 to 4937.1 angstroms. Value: 2.1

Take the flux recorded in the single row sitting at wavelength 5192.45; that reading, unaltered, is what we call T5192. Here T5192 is 10.1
